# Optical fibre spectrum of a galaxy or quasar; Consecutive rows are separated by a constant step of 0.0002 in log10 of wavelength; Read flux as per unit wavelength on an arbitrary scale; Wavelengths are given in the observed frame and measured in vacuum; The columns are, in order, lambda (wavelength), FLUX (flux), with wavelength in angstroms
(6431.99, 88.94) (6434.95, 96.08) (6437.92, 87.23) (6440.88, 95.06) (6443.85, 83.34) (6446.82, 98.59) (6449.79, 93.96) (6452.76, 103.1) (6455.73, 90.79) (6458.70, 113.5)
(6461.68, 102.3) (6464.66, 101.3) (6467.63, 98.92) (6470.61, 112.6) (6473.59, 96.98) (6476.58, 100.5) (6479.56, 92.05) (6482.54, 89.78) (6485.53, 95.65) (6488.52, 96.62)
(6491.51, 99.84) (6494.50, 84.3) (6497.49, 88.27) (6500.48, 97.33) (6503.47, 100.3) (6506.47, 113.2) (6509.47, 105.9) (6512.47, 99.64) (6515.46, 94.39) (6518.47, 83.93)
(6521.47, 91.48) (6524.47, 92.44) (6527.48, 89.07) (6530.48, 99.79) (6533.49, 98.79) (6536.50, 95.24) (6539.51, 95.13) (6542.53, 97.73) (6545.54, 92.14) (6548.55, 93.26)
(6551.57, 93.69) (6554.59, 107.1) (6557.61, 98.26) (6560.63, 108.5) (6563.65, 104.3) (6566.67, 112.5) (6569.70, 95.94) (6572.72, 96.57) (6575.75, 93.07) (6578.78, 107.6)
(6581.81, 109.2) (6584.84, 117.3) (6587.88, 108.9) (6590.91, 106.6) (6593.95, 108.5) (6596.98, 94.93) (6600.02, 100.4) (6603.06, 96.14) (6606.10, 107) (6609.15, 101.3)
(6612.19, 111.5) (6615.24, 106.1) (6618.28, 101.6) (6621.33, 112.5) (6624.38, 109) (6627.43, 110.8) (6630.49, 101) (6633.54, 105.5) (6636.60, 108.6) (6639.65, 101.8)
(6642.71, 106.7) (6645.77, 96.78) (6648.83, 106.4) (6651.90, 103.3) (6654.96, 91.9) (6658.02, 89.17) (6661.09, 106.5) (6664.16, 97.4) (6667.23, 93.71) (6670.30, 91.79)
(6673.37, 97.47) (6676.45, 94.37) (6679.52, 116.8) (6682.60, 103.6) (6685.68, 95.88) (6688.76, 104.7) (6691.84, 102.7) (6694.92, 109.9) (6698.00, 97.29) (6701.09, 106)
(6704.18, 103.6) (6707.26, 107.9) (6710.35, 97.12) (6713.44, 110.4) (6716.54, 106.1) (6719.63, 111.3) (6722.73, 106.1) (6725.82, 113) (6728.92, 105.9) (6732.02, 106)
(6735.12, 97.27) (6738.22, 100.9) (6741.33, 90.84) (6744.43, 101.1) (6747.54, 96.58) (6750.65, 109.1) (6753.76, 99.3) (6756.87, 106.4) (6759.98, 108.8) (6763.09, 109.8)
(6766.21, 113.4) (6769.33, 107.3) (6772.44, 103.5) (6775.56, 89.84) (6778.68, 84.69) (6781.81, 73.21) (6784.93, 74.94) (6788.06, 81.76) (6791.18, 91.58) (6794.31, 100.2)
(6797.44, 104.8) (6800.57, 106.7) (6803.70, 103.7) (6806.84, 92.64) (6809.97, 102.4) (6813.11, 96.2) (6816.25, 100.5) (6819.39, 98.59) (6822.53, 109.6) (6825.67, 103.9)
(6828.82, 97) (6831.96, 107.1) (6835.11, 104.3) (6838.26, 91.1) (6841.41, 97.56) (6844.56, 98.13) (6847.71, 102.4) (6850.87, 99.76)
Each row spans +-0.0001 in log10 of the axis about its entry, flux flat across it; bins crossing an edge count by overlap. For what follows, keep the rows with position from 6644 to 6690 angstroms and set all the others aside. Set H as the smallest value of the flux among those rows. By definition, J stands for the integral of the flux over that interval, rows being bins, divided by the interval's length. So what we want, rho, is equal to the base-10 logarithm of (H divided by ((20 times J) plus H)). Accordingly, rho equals -1.37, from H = 89.17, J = 99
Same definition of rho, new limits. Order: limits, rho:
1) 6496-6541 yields -1.38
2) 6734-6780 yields -1.40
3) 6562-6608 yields -1.37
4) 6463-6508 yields -1.38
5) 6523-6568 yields -1.36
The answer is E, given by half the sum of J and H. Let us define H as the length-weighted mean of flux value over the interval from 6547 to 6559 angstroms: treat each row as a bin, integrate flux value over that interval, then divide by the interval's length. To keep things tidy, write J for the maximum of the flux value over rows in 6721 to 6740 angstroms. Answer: 106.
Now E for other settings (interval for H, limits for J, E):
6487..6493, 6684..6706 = 104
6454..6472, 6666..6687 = 110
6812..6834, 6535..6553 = 100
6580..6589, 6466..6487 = 112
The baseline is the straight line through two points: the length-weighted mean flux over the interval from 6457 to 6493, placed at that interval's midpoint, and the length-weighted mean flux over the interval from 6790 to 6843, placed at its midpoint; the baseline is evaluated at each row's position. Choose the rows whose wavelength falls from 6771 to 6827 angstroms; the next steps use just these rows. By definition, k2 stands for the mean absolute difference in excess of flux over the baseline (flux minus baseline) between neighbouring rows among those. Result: 6.9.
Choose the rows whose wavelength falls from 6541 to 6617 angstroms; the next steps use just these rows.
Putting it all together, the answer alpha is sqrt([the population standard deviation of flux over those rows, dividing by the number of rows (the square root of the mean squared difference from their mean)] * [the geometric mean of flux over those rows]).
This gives 26.9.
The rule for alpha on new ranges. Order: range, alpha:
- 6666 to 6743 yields 26.4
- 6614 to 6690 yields 26.6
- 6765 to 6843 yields 31.4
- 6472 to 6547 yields 24.5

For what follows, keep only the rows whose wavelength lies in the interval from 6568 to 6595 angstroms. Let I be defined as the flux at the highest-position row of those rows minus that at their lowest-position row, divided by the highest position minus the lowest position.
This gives 0.52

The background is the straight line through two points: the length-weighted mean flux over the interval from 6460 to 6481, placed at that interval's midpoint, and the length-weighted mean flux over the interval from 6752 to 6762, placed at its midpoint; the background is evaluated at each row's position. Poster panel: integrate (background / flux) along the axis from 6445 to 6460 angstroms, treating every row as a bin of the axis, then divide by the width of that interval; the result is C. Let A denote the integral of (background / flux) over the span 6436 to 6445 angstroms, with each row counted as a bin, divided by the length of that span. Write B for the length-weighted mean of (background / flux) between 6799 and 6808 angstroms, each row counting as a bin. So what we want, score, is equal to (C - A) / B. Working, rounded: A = 1.13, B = 1.05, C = 1.02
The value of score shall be -0.11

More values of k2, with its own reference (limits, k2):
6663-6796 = 7.1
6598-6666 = 7.1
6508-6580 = 6.0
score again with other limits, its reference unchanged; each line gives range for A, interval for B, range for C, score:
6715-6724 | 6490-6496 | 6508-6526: 0.10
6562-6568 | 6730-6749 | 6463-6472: 0.02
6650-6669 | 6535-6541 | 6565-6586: -0.08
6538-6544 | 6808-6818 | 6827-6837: -0.01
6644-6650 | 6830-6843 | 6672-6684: -0.01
